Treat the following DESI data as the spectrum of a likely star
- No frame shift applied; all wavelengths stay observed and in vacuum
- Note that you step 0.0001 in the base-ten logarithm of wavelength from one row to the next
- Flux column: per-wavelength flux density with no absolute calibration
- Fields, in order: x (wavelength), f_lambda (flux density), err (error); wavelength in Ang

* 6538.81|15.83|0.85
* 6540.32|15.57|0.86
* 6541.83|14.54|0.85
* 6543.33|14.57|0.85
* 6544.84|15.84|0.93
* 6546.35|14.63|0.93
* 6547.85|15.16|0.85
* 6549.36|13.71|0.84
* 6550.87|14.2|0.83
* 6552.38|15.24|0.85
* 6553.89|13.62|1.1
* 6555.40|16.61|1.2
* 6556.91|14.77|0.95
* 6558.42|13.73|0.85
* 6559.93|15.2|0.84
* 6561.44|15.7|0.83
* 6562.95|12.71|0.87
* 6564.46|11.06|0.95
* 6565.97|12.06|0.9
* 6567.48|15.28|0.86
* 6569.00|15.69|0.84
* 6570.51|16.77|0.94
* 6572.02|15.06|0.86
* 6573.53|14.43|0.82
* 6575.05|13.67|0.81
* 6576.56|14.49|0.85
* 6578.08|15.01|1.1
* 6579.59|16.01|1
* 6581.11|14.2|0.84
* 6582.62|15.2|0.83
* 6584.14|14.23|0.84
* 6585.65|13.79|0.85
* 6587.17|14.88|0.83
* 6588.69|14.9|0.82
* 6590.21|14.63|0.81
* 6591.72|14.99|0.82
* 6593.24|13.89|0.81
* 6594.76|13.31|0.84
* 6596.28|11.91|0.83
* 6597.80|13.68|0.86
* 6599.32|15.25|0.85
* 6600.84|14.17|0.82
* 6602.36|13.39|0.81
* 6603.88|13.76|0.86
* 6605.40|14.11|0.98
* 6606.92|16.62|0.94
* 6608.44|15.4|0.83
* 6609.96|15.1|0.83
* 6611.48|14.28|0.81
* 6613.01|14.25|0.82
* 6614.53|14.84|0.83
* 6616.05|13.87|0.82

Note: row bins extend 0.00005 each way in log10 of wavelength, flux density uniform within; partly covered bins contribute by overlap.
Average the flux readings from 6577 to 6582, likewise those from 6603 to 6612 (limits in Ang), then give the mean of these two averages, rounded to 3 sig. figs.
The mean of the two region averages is 15.0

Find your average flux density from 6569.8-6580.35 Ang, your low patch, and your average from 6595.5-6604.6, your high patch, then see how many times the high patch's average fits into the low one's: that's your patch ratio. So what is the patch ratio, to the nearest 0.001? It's 1.100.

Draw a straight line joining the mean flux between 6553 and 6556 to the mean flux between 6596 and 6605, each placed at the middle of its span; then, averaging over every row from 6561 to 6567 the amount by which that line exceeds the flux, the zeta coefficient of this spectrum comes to 1.9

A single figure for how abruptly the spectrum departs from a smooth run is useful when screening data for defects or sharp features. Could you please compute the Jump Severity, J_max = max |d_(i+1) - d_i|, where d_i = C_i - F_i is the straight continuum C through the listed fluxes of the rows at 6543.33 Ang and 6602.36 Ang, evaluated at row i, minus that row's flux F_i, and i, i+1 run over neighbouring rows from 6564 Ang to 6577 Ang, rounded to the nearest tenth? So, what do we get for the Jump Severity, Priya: 3.3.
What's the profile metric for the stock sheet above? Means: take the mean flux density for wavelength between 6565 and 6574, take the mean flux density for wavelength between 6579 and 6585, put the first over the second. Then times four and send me 3.99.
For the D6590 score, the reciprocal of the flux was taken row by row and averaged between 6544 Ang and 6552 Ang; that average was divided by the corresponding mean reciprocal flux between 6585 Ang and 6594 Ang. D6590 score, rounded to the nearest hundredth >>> 0.99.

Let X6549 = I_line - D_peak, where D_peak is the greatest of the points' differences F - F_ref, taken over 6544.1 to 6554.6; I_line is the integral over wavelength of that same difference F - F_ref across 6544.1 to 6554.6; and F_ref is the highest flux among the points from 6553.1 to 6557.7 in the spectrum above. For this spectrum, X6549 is -20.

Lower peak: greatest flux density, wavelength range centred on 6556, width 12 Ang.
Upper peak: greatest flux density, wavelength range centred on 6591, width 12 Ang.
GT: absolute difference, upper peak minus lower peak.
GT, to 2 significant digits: 1.6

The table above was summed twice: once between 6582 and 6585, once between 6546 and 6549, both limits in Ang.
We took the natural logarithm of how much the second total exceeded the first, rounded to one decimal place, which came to -1.0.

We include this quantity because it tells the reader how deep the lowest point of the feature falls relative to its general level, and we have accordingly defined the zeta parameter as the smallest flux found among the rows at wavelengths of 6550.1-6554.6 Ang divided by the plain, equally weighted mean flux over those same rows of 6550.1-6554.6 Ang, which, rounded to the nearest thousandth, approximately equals 0.949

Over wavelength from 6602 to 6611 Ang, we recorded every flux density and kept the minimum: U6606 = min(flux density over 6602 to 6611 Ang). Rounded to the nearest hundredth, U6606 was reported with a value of 13.39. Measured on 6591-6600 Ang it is 11.91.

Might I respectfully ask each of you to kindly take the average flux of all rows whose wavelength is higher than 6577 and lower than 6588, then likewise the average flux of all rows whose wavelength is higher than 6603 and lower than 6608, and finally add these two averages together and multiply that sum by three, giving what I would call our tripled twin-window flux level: 88.8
